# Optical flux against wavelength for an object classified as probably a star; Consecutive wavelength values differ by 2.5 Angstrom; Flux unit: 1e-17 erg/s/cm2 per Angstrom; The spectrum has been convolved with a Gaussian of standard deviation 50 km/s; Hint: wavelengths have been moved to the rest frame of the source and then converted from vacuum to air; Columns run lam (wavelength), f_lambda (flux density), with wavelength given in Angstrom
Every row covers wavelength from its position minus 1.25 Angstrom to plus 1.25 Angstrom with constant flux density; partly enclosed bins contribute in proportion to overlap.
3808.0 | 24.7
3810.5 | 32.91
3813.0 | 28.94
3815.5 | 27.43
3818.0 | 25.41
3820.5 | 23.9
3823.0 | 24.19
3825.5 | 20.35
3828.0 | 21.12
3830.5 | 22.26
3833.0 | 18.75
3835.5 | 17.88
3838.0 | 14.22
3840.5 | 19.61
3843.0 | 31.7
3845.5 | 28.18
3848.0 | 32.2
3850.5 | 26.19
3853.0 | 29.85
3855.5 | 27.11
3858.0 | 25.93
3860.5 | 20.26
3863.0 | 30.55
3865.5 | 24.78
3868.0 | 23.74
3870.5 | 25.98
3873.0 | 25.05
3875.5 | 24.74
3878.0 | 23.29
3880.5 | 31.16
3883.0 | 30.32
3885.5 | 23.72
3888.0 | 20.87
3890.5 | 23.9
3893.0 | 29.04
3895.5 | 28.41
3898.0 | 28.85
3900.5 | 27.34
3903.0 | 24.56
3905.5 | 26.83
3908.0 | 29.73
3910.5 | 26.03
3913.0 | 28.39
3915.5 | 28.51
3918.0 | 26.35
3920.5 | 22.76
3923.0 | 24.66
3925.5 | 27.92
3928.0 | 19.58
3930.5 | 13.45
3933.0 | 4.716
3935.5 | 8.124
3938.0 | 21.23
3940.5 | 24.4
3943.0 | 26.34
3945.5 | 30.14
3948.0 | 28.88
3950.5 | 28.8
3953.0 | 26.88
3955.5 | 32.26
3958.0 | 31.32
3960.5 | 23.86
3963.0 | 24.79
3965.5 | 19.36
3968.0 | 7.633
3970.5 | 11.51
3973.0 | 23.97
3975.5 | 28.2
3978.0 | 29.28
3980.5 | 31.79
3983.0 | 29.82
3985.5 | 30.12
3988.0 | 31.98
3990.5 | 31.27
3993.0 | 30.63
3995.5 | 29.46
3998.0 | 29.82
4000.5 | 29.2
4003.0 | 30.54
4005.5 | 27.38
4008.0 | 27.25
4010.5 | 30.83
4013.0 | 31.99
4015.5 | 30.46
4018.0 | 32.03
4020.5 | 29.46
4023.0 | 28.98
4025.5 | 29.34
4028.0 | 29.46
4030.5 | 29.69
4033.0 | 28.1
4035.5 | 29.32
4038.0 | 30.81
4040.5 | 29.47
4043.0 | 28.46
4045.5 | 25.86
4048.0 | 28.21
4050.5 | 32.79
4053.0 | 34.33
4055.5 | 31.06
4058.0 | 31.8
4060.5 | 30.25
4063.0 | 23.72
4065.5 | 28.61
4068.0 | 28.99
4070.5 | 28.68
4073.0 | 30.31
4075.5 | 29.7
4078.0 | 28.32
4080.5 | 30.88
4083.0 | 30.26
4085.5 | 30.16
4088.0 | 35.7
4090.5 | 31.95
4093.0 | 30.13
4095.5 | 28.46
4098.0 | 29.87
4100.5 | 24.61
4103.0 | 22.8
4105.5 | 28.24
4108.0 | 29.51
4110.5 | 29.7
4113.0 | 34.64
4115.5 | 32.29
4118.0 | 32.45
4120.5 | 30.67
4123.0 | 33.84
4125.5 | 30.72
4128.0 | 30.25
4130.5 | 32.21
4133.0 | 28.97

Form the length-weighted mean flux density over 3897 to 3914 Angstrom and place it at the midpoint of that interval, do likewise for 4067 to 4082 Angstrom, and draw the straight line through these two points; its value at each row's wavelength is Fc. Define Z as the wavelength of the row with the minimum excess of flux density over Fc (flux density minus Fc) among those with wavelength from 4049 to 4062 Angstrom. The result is 4060.5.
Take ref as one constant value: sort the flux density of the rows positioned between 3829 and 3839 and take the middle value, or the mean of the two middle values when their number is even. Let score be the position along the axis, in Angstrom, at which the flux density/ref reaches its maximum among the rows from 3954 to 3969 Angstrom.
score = 3955.5 Angstrom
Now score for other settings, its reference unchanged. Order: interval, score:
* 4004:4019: 4018.0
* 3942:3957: 3955.5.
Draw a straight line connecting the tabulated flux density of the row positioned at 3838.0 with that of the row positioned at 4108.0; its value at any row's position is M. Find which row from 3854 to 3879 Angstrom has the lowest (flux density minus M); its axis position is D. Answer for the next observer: 3860.5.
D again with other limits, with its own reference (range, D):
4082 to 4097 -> 4095.5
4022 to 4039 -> 4033.0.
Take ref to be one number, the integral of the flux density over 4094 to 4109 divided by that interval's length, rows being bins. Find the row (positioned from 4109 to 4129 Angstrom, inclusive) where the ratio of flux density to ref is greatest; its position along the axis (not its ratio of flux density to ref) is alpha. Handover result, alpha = 4113.0 Angstrom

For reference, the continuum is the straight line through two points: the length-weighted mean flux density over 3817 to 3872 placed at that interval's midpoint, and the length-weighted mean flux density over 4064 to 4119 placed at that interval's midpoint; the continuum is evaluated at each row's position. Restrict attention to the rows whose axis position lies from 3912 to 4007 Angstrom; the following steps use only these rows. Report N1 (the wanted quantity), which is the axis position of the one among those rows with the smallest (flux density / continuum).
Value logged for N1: 3933.0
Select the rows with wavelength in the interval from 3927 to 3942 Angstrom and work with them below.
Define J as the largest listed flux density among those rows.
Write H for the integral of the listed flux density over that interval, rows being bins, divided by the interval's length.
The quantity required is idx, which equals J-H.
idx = 9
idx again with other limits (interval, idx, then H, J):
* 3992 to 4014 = 2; 30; 31.99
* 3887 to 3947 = 6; 24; 30.14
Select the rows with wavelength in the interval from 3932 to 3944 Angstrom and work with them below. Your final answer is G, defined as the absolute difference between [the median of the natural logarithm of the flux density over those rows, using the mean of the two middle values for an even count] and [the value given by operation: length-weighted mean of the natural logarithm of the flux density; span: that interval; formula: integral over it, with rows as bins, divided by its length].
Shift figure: 0.41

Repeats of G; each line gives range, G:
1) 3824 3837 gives 0.02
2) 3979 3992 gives 0.01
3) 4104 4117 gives 0.03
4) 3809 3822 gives 0.00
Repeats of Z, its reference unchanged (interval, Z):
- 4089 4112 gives 4103.0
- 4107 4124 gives 4108.0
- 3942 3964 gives 3960.5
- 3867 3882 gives 3878.0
